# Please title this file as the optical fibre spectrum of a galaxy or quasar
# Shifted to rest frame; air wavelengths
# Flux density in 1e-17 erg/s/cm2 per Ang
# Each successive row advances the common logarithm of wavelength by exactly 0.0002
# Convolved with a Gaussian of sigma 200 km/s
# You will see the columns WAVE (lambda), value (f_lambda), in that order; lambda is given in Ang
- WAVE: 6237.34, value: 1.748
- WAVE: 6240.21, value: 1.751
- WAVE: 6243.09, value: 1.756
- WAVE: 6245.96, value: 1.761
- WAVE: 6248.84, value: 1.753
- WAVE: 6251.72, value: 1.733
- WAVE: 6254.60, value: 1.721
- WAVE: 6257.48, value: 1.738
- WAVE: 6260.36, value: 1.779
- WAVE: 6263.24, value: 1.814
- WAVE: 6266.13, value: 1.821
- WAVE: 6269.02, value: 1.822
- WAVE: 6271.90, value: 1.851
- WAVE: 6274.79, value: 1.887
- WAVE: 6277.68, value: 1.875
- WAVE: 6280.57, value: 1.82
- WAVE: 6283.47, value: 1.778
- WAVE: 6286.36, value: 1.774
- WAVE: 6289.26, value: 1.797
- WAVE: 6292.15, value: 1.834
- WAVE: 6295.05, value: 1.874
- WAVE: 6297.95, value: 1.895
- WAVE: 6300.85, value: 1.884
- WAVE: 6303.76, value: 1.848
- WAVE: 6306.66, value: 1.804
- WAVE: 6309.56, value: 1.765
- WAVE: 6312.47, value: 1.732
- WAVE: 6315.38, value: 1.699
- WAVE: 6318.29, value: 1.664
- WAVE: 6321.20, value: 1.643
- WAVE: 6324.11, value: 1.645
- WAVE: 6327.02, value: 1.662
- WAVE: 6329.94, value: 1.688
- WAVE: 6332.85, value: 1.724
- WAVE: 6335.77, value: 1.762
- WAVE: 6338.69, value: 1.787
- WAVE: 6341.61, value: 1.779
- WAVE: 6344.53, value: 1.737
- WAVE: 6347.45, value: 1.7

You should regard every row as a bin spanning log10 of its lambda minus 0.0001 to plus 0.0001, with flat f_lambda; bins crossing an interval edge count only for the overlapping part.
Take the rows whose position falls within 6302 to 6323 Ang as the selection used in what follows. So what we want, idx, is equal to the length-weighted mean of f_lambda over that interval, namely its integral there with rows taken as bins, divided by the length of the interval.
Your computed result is 1.74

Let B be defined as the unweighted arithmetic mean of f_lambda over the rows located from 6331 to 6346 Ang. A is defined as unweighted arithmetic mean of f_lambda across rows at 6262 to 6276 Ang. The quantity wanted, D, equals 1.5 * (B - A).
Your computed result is -0.12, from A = 1.84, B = 1.76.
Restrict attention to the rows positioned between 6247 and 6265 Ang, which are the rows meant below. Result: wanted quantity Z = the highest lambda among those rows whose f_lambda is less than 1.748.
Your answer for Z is 6257.48 Ang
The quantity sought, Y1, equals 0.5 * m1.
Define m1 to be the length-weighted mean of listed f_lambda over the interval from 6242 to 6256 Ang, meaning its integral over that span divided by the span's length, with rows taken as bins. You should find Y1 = 0.87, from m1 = 1.74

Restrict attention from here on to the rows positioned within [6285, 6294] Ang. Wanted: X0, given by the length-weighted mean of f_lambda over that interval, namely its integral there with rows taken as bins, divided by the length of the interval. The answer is 1.81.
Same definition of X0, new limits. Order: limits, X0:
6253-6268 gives 1.78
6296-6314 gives 1.82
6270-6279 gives 1.87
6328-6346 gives 1.74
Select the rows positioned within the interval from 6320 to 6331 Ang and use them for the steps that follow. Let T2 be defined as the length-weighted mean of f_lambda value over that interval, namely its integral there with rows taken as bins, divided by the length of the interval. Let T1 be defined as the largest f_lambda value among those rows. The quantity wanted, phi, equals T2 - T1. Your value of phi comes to -0.029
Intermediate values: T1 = 1.688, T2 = 1.66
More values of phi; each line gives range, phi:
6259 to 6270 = -0.014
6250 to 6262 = -0.034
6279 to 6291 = -0.026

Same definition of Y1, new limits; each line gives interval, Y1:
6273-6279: 0.94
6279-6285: 0.90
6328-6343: 0.87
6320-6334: 0.84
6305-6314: 0.88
